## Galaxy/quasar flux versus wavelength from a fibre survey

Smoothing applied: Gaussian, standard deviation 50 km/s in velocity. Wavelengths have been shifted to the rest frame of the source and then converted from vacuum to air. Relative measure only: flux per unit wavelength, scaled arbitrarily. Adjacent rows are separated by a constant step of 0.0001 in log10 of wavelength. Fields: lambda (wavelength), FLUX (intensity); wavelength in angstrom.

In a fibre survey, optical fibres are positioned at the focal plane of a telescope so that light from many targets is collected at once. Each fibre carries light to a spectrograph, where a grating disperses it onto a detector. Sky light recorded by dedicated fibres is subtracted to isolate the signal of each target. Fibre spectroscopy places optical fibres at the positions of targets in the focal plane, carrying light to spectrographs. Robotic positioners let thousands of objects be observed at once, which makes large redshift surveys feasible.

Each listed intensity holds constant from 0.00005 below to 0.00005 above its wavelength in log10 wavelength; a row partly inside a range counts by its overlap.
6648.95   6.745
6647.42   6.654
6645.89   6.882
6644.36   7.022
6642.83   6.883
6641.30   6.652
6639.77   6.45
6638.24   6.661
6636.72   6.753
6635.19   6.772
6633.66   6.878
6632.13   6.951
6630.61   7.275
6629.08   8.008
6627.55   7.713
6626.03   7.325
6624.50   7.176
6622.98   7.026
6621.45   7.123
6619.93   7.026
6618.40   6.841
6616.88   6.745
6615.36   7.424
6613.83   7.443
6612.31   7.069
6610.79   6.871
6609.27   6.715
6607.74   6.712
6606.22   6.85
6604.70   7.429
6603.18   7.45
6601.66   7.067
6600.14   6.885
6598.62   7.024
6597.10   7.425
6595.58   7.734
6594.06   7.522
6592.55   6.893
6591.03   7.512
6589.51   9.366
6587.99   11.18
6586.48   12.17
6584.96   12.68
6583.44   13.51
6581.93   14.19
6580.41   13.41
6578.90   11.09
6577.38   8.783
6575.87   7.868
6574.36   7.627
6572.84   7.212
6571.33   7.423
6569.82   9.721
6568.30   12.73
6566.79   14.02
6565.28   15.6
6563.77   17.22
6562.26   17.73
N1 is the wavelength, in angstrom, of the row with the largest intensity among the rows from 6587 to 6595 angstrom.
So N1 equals 6587.99 angstrom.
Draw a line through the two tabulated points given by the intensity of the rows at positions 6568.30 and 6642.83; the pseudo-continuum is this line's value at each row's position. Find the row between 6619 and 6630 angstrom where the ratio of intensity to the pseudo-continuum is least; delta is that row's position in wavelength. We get 6619.93 angstrom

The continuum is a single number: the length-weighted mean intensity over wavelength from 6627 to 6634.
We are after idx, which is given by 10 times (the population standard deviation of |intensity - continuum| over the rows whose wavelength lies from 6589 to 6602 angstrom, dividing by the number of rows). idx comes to 5.5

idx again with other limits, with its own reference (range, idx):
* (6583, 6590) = 14.2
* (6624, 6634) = 2.0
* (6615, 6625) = 1.9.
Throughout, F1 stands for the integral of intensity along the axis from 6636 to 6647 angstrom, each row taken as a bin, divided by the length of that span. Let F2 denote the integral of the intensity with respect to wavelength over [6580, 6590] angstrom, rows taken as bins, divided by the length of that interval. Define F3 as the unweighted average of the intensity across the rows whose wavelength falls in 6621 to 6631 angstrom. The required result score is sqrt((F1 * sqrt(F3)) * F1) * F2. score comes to 138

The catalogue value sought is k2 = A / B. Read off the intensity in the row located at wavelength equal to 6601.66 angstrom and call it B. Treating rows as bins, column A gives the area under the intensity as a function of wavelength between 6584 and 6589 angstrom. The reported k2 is 8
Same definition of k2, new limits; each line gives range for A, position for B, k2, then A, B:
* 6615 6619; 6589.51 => 3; 28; 9.366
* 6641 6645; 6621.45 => 4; 27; 7.123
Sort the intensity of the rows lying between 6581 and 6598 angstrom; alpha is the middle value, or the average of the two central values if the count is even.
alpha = 9.4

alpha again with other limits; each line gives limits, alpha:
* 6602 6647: 7.0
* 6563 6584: 11.9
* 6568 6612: 7.5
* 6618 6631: 7.2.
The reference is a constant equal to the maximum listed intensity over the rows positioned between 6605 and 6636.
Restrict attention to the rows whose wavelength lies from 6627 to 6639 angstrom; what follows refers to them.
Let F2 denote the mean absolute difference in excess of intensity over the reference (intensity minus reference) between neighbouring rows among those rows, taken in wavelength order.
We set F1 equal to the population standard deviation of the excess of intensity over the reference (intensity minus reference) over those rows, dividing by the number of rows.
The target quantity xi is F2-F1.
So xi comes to -0.2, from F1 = 0.46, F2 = 0.23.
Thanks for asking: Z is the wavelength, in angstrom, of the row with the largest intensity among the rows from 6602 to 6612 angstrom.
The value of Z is 6603.18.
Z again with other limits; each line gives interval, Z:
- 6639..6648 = 6644.36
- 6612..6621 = 6613.83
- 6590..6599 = 6595.58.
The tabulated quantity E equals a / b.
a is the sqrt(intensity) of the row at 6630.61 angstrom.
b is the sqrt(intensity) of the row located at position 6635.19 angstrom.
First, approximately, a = 2.7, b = 2.60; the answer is 1.0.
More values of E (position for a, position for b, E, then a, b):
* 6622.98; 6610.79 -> 1.0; 2.7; 2.62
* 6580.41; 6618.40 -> 1.4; 3.7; 2.62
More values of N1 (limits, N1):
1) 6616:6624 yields 6621.45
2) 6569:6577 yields 6569.82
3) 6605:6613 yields 6612.31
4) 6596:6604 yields 6603.18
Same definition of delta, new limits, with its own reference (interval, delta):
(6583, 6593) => 6592.55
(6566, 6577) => 6572.84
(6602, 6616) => 6607.74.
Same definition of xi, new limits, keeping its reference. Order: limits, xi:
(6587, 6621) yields -0.6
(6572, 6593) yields -1.4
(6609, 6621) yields 0.0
